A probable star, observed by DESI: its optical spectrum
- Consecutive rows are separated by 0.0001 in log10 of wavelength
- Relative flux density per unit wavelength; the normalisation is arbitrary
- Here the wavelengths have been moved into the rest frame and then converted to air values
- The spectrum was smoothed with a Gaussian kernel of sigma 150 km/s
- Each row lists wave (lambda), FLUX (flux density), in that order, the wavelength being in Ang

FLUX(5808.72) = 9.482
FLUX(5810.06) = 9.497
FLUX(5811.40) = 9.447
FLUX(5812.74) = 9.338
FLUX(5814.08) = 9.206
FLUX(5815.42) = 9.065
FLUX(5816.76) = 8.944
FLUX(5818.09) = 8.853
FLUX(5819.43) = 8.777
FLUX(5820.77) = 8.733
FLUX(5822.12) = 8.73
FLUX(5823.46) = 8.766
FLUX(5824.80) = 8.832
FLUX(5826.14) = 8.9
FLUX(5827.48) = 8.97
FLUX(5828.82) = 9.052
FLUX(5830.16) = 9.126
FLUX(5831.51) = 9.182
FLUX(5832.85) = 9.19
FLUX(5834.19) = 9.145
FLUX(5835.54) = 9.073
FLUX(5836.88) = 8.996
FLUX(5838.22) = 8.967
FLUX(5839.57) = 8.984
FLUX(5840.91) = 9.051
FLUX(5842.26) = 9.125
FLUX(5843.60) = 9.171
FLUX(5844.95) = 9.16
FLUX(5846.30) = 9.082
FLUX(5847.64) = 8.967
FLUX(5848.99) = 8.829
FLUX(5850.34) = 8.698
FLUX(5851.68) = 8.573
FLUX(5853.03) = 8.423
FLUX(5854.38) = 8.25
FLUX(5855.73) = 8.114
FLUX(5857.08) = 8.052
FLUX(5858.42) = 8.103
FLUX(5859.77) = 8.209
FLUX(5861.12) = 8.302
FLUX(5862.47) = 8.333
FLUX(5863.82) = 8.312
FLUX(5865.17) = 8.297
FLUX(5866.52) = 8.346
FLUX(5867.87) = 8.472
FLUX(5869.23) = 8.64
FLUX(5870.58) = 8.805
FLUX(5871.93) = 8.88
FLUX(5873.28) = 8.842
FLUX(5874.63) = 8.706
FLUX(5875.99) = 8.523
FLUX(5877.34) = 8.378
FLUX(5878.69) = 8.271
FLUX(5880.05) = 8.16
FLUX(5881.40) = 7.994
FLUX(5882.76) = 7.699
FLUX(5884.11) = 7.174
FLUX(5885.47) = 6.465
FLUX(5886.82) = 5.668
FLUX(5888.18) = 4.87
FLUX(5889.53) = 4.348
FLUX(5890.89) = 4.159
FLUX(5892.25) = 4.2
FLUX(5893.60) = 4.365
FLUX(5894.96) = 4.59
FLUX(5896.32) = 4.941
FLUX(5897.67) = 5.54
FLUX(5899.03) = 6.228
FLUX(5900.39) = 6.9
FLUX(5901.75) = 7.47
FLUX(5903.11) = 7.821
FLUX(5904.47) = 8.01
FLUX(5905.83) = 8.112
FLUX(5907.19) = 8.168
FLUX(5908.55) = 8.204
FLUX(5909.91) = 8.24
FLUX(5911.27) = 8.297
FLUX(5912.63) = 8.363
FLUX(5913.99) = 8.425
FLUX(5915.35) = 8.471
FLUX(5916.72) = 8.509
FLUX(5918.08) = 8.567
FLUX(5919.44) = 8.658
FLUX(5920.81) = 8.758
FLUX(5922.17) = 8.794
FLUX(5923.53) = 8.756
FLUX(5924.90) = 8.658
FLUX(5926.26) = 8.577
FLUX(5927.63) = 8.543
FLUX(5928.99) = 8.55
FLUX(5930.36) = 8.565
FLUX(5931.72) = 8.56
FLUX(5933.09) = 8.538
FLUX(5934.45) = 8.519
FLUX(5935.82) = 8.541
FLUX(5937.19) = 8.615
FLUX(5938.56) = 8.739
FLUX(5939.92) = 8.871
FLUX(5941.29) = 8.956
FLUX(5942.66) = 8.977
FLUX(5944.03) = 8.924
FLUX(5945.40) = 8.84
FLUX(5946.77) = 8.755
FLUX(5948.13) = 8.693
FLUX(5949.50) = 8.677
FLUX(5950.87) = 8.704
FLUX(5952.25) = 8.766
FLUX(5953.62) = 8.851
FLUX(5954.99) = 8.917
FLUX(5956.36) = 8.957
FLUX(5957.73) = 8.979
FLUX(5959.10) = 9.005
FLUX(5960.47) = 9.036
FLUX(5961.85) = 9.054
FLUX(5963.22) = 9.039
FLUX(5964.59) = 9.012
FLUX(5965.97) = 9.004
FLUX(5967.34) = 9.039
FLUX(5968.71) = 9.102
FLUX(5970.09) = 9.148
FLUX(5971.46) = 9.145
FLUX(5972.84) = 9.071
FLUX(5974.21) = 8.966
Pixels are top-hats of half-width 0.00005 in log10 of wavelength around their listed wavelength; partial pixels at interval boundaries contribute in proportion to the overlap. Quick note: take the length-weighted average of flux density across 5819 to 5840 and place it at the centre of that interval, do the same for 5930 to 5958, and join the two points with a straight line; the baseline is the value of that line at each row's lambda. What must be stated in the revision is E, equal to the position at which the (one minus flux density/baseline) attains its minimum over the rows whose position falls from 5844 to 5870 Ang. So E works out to 5844.95 Ang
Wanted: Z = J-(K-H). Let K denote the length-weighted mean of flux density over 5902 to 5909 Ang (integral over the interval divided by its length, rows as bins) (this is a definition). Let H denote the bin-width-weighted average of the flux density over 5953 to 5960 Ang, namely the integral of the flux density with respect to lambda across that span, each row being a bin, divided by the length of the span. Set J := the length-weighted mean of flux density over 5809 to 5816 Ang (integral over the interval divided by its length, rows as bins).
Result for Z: 10.2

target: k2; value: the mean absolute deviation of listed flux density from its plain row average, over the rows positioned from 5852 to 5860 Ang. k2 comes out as 0.102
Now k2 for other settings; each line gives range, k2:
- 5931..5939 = 0.061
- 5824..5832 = 0.110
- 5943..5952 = 0.078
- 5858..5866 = 0.069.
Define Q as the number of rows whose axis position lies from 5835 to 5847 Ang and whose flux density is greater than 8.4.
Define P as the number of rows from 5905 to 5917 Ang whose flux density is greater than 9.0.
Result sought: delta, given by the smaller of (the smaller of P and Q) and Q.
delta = 0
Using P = 0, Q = 9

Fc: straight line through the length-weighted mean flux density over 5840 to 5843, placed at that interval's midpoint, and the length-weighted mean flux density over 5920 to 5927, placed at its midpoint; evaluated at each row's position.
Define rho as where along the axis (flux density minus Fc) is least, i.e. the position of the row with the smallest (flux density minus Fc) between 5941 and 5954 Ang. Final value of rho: 5949.50 Ang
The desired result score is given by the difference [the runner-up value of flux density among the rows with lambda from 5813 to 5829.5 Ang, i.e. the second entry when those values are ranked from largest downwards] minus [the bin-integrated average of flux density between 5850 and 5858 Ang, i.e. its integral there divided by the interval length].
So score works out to 0.7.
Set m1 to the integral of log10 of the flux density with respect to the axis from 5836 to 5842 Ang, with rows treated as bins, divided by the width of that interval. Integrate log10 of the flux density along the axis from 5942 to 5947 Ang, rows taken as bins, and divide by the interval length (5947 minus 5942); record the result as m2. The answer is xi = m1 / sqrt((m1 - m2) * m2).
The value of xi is 11.6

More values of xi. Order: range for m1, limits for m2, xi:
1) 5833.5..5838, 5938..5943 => 10.4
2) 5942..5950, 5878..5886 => 4.0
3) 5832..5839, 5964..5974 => 48.6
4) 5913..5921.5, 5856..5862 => 7.1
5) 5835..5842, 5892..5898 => 2.2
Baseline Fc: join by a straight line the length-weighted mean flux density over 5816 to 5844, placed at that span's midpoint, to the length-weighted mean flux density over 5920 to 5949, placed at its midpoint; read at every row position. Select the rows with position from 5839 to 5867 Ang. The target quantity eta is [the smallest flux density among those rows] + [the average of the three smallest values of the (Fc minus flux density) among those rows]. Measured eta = 7.84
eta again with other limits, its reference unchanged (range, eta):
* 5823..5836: 8.57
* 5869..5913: 4.19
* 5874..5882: 8.32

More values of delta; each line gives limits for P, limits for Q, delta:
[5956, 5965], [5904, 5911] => 0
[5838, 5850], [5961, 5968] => 5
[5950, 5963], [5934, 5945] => 3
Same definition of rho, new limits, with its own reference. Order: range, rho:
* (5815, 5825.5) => 5820.77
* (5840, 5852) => 5851.68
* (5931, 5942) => 5934.45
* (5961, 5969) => 5965.97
